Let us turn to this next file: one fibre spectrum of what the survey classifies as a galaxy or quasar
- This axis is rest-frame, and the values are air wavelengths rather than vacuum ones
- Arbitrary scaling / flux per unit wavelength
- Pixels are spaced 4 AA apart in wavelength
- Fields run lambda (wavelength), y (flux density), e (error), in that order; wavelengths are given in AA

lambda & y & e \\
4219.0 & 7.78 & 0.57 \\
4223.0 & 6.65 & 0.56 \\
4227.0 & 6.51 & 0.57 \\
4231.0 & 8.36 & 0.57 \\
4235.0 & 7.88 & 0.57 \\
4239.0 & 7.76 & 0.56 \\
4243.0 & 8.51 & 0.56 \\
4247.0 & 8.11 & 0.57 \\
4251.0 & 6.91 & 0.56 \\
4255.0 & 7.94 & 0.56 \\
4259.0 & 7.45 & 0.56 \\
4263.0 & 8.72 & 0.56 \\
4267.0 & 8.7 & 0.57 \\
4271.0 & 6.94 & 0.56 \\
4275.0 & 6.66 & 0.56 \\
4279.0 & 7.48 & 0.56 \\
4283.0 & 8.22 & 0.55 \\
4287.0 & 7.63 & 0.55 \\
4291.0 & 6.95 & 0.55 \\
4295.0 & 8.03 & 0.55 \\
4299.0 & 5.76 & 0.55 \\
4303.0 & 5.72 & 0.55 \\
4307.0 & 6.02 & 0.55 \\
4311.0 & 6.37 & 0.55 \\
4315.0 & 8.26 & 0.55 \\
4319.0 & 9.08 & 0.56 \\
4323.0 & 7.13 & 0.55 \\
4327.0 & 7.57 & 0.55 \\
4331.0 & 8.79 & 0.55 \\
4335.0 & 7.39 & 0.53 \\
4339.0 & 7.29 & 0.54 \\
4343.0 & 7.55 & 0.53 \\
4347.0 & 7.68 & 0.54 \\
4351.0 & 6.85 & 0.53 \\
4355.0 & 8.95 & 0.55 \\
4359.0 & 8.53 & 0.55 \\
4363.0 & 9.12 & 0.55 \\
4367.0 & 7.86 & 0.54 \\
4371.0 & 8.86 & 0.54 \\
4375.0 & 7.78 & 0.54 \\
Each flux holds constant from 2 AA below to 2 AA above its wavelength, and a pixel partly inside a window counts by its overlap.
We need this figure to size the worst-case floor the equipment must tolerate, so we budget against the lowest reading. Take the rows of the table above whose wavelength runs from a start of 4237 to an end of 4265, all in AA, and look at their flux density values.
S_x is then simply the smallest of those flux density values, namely 6.91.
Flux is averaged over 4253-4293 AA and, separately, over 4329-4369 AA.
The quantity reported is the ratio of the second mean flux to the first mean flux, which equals 1.04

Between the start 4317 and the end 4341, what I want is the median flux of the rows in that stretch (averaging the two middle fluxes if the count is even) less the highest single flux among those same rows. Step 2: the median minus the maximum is -1.6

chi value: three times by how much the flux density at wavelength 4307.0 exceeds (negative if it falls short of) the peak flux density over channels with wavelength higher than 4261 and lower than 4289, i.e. -8.1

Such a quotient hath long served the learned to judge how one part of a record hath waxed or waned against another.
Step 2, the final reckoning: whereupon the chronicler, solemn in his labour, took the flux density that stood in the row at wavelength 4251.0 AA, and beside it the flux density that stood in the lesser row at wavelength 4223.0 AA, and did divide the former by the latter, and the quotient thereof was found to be 1.04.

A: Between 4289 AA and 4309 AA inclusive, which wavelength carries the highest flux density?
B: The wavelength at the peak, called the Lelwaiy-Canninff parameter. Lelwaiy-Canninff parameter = 4295.0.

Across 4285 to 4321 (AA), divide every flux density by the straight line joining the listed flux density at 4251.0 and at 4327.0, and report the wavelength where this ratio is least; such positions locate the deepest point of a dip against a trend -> 4303.0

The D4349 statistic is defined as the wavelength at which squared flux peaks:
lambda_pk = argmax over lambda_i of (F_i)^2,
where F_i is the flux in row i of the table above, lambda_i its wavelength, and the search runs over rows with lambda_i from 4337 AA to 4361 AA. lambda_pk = 4355.0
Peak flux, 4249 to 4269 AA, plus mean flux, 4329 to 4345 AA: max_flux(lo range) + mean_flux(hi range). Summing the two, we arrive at 16.5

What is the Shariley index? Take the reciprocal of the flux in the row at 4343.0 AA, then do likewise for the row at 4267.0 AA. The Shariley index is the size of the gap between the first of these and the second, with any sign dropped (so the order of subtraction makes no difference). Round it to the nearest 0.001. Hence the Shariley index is 0.018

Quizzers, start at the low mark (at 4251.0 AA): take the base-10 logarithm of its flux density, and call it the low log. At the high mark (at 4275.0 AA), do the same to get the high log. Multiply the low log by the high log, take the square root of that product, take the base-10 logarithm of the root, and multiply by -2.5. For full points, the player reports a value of 0.20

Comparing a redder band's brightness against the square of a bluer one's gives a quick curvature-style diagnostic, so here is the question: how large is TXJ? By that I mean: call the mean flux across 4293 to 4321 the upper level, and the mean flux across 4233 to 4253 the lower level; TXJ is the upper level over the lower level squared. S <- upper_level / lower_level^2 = 0.115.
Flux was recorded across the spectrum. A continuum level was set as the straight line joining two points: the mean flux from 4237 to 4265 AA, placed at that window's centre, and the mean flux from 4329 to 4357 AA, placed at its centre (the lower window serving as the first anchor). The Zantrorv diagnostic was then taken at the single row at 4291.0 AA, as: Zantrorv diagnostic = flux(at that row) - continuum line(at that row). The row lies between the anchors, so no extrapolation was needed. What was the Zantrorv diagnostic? -0.9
